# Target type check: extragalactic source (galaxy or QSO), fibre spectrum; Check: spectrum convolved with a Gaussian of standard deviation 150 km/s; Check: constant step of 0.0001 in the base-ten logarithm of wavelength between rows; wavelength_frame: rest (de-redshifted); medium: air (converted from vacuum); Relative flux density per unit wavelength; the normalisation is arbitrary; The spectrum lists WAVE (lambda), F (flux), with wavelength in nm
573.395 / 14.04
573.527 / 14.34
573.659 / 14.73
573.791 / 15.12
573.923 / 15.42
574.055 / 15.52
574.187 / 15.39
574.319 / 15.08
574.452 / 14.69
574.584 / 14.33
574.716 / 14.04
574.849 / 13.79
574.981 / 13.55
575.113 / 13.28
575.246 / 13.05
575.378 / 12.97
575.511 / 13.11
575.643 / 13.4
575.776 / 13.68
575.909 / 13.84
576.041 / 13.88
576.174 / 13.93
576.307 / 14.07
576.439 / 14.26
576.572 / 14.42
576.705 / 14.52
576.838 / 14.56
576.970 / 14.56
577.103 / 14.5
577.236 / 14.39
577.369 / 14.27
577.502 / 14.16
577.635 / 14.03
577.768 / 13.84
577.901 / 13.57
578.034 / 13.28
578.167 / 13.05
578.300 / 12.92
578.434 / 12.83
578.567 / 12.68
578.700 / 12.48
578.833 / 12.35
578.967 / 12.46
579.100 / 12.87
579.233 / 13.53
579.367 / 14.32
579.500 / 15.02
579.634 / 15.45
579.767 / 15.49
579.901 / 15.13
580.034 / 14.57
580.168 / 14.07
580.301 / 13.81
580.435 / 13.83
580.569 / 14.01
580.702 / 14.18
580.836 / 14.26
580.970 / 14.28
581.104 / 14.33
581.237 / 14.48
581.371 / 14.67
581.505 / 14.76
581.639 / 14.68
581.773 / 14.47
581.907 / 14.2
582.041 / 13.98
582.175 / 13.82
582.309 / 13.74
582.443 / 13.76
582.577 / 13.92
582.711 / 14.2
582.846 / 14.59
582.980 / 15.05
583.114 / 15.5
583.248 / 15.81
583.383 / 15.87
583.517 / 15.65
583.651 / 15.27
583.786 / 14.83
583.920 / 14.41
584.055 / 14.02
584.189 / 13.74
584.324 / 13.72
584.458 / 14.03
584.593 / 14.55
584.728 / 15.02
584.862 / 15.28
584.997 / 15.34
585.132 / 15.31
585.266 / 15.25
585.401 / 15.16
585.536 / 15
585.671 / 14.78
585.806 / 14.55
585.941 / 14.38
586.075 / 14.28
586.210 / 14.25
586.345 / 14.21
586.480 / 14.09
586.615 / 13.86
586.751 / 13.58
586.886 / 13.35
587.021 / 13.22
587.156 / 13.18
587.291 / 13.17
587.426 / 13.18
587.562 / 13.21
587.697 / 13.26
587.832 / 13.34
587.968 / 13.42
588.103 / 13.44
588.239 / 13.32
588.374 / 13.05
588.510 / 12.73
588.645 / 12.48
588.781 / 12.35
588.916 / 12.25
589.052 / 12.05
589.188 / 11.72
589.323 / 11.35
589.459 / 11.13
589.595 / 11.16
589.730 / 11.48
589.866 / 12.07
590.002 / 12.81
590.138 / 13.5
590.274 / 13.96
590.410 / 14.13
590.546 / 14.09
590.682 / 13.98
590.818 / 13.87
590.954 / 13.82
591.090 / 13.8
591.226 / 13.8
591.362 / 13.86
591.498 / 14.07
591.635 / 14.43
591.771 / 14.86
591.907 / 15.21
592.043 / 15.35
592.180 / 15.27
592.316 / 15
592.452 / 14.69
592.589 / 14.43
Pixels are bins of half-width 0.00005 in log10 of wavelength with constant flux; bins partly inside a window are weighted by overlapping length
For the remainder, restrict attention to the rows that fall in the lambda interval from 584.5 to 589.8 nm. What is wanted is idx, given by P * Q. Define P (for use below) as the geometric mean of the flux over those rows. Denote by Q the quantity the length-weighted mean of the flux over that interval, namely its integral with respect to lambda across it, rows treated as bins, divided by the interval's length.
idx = 182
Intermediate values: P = 13.5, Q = 13.5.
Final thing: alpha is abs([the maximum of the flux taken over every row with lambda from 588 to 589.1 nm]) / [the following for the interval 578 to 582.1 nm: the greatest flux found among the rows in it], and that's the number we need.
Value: 0.87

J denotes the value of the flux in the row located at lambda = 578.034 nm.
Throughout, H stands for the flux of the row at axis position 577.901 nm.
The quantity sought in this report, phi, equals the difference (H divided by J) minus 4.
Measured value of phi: -2.98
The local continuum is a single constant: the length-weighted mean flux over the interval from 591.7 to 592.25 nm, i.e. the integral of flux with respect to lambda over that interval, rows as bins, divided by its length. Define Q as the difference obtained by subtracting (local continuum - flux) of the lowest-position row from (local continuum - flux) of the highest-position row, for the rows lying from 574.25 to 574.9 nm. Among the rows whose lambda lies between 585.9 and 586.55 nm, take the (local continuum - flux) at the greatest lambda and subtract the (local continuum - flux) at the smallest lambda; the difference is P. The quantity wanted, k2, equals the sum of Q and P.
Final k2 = 1.6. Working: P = 0.29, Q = 1.29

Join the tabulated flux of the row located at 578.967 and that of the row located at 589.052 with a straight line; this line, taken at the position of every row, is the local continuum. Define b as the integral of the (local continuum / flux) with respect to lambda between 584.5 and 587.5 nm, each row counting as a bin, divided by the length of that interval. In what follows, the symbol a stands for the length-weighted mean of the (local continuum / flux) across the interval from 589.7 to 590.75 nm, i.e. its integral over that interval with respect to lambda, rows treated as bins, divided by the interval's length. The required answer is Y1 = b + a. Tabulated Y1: 1.76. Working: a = 0.91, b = 0.85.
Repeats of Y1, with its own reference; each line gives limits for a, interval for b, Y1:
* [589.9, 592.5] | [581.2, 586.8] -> 1.69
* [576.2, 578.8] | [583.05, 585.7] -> 1.73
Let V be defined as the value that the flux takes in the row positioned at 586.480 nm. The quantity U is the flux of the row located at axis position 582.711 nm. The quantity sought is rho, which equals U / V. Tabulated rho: 1.01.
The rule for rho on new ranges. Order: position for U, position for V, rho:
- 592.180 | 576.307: 1.09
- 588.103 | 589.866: 1.11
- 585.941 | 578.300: 1.11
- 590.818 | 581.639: 0.94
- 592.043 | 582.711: 1.08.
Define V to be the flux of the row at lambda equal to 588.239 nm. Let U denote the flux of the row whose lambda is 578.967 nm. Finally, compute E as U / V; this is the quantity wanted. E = 0.94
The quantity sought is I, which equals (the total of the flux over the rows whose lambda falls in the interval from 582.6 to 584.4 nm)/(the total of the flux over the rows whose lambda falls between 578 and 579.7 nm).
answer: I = 1.11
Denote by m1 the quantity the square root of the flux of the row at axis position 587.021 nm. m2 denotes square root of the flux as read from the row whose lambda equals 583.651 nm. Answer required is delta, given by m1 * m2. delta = 14.2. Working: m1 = 3.64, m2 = 3.91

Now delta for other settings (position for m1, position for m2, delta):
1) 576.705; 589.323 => 12.8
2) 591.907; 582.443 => 14.5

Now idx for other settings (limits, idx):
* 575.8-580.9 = 194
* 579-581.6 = 206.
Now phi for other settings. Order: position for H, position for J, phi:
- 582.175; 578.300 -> -2.93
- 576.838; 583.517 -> -3.07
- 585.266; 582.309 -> -2.89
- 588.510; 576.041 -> -3.08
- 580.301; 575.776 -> -2.99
